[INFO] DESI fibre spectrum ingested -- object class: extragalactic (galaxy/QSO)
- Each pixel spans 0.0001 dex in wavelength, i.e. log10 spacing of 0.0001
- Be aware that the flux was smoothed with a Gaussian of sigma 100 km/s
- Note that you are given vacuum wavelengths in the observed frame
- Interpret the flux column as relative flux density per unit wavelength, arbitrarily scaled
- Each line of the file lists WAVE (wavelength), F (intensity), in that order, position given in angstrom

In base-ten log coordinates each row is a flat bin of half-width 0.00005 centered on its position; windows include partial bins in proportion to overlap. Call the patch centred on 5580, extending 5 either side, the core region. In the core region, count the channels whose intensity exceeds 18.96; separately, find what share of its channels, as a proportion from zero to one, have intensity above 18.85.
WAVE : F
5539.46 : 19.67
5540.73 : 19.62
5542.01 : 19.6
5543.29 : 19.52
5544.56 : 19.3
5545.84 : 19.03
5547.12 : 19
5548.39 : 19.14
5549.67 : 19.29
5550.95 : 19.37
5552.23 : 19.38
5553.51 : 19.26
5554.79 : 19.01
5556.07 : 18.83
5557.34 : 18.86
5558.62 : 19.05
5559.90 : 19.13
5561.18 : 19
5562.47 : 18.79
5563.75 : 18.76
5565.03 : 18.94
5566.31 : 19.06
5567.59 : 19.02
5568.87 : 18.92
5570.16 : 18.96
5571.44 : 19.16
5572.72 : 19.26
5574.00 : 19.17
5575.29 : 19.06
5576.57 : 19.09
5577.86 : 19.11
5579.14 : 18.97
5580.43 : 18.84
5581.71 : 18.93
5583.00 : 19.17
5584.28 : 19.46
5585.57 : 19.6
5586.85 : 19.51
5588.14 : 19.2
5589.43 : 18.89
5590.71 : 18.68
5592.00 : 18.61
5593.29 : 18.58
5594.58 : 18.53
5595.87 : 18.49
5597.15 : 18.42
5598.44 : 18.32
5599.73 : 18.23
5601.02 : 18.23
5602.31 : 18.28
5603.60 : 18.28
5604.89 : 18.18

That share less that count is -5.1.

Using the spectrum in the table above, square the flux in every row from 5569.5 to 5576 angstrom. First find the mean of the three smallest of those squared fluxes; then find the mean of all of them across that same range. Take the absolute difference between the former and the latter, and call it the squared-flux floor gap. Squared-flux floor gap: 2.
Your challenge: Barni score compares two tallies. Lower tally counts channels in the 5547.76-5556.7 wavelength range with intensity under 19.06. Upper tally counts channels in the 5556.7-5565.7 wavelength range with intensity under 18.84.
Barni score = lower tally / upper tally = 1.0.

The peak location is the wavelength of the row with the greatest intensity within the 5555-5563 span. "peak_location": 5559.90 angstrom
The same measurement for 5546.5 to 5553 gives 5552.23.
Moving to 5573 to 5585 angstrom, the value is 5584.28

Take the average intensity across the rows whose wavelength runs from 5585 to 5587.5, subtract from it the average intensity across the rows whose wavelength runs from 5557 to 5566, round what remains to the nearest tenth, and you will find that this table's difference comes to 0.6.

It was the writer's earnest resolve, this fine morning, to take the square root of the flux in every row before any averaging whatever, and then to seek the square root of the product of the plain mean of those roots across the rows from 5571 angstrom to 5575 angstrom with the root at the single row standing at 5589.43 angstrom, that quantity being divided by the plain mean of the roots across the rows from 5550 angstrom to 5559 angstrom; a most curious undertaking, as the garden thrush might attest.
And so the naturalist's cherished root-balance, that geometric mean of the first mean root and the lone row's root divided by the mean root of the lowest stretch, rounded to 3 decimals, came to 0.998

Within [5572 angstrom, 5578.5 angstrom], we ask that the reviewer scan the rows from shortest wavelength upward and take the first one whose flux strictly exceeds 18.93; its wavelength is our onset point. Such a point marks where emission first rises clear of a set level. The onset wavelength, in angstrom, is 5572.72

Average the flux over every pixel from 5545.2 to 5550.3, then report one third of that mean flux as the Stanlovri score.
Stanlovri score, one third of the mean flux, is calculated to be 6.37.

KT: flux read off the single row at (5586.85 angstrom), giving 19.51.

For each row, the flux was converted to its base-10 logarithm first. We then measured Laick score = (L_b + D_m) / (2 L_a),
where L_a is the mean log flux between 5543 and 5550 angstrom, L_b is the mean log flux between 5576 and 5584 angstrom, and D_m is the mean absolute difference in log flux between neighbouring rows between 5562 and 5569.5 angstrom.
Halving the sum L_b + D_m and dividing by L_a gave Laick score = 0.499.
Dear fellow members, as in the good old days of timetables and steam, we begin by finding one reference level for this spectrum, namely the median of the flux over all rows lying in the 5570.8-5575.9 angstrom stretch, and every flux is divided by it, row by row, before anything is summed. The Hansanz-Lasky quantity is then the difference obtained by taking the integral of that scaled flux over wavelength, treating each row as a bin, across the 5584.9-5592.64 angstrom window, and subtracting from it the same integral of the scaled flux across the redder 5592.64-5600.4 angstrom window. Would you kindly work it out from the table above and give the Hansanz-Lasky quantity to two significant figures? 0.25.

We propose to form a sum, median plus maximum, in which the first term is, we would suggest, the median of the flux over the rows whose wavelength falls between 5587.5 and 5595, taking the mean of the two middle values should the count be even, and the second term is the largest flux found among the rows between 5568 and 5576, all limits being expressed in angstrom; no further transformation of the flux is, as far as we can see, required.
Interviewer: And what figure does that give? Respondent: 37.9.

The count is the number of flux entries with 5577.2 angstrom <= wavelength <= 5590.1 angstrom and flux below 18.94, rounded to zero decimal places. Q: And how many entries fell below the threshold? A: 3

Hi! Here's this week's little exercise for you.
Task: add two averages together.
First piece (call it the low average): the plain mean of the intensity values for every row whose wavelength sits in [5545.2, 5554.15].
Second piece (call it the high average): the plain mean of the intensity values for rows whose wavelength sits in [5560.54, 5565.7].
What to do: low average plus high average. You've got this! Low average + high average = 38.1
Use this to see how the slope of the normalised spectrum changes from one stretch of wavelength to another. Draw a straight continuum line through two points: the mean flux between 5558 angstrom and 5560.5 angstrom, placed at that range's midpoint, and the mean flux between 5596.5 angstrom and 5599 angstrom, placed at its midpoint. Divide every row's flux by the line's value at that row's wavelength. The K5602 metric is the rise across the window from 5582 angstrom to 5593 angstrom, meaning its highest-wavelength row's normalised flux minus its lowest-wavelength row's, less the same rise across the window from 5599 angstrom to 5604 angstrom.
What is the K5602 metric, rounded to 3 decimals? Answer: -0.028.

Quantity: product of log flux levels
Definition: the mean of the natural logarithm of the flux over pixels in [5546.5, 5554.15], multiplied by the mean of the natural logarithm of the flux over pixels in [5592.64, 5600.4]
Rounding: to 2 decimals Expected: 8.62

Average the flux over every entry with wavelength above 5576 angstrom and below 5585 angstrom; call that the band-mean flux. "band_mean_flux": 19.08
